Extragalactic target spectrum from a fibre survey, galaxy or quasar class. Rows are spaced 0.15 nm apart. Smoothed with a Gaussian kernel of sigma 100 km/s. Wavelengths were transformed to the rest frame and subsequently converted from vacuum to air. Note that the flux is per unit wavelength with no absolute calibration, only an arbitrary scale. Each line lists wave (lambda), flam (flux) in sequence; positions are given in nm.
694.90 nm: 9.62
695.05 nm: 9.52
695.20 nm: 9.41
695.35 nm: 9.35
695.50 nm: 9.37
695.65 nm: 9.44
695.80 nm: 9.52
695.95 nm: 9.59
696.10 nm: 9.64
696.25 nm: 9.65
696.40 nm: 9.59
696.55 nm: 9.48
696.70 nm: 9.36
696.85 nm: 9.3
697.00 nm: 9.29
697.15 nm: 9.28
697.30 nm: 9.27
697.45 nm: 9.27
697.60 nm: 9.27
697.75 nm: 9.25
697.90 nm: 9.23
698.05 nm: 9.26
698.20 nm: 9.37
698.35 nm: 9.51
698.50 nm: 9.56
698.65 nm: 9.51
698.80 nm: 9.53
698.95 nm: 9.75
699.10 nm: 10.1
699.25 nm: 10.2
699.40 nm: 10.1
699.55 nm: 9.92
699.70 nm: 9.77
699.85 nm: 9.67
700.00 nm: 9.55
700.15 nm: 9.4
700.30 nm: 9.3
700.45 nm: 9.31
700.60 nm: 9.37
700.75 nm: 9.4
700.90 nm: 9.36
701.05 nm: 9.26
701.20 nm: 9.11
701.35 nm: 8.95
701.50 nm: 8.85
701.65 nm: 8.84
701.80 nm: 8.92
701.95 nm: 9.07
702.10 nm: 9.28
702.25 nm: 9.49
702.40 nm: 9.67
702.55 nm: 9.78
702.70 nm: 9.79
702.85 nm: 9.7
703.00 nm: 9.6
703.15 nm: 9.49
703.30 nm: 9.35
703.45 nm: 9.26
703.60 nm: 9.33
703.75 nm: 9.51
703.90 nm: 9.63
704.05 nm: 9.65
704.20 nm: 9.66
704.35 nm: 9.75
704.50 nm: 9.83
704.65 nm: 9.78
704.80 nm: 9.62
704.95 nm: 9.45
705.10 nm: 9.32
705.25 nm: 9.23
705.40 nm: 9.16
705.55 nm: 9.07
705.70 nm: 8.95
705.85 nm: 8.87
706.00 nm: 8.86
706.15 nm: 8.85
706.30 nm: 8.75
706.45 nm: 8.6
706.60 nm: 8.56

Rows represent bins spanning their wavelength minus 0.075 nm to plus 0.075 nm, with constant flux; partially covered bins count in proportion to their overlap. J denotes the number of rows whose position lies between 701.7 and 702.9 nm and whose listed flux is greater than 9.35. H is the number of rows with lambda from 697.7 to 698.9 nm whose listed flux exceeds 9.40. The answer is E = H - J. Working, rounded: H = 4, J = 5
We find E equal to -1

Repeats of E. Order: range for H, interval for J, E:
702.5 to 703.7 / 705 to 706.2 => 5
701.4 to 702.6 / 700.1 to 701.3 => -1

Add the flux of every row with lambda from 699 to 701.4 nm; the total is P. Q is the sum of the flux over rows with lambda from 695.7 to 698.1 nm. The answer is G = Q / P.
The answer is 0.98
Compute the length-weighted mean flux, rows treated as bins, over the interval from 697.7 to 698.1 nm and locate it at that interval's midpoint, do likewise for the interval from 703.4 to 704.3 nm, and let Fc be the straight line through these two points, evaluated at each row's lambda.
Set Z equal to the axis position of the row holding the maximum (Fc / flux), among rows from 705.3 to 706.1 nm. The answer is 706.00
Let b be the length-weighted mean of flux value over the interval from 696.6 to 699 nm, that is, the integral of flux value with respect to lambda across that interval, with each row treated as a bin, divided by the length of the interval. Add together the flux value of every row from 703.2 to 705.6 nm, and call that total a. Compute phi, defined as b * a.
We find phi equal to 1421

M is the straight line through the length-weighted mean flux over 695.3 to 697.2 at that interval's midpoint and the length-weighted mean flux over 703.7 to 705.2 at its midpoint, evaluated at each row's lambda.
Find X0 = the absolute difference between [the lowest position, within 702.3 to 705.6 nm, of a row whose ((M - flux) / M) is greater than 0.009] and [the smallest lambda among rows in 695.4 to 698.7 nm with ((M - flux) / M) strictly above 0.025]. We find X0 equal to 5.25 nm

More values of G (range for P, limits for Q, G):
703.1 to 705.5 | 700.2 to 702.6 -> 0.97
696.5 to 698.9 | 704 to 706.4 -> 0.99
